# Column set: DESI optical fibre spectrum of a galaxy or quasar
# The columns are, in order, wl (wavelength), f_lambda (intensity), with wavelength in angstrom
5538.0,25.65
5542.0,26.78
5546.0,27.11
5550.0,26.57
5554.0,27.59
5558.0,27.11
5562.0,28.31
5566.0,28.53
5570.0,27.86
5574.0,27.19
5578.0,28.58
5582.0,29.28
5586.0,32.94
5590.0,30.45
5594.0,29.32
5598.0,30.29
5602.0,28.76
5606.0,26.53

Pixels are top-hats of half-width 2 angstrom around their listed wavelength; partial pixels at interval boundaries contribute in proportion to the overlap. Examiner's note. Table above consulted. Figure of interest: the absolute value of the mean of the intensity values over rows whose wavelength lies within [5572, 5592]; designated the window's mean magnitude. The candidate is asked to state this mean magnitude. 29.7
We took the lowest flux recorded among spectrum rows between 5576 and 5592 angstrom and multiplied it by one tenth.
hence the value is 2.86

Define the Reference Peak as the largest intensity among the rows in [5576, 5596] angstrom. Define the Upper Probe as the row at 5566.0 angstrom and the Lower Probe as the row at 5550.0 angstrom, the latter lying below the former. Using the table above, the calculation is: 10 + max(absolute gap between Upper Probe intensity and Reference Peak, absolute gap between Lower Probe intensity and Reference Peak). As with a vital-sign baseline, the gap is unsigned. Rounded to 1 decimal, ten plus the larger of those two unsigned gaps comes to 16.4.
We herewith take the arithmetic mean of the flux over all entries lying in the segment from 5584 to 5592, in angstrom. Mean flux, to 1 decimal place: 31.7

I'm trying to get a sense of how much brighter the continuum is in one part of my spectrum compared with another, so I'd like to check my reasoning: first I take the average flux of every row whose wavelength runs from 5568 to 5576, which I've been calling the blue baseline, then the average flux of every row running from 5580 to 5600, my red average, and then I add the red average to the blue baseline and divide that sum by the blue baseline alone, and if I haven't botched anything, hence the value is 2.11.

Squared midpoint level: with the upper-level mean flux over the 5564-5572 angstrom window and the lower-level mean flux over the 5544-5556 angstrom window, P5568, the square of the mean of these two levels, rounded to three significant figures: 764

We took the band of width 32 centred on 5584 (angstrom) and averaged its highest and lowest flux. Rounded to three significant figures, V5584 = 30.1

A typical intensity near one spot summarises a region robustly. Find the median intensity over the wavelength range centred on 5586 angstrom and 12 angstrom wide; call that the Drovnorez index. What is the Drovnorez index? 30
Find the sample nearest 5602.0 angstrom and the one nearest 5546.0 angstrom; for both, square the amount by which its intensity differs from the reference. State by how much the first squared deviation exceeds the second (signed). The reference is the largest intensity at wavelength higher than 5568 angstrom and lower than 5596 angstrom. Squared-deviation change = -17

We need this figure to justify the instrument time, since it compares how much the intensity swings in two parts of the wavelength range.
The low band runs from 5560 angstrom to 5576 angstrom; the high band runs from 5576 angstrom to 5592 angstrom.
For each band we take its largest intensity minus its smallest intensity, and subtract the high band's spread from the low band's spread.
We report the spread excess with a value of -3.0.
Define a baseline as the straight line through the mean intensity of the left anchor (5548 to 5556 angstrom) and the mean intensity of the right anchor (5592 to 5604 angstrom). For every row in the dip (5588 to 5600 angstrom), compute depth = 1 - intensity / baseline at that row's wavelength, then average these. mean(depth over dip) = -0.03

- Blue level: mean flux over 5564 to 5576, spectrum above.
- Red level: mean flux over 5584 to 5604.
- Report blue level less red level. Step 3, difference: -2.5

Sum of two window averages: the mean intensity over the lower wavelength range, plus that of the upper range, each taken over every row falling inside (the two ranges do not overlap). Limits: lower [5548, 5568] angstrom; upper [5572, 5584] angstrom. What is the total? 56.0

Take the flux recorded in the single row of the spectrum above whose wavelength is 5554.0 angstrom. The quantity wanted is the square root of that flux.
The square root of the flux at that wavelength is 5.25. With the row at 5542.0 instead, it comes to 5.17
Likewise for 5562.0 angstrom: 5.32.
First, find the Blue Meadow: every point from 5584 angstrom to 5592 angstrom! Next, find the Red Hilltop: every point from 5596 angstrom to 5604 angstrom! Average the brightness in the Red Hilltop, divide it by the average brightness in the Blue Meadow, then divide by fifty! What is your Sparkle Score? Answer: 0.0186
